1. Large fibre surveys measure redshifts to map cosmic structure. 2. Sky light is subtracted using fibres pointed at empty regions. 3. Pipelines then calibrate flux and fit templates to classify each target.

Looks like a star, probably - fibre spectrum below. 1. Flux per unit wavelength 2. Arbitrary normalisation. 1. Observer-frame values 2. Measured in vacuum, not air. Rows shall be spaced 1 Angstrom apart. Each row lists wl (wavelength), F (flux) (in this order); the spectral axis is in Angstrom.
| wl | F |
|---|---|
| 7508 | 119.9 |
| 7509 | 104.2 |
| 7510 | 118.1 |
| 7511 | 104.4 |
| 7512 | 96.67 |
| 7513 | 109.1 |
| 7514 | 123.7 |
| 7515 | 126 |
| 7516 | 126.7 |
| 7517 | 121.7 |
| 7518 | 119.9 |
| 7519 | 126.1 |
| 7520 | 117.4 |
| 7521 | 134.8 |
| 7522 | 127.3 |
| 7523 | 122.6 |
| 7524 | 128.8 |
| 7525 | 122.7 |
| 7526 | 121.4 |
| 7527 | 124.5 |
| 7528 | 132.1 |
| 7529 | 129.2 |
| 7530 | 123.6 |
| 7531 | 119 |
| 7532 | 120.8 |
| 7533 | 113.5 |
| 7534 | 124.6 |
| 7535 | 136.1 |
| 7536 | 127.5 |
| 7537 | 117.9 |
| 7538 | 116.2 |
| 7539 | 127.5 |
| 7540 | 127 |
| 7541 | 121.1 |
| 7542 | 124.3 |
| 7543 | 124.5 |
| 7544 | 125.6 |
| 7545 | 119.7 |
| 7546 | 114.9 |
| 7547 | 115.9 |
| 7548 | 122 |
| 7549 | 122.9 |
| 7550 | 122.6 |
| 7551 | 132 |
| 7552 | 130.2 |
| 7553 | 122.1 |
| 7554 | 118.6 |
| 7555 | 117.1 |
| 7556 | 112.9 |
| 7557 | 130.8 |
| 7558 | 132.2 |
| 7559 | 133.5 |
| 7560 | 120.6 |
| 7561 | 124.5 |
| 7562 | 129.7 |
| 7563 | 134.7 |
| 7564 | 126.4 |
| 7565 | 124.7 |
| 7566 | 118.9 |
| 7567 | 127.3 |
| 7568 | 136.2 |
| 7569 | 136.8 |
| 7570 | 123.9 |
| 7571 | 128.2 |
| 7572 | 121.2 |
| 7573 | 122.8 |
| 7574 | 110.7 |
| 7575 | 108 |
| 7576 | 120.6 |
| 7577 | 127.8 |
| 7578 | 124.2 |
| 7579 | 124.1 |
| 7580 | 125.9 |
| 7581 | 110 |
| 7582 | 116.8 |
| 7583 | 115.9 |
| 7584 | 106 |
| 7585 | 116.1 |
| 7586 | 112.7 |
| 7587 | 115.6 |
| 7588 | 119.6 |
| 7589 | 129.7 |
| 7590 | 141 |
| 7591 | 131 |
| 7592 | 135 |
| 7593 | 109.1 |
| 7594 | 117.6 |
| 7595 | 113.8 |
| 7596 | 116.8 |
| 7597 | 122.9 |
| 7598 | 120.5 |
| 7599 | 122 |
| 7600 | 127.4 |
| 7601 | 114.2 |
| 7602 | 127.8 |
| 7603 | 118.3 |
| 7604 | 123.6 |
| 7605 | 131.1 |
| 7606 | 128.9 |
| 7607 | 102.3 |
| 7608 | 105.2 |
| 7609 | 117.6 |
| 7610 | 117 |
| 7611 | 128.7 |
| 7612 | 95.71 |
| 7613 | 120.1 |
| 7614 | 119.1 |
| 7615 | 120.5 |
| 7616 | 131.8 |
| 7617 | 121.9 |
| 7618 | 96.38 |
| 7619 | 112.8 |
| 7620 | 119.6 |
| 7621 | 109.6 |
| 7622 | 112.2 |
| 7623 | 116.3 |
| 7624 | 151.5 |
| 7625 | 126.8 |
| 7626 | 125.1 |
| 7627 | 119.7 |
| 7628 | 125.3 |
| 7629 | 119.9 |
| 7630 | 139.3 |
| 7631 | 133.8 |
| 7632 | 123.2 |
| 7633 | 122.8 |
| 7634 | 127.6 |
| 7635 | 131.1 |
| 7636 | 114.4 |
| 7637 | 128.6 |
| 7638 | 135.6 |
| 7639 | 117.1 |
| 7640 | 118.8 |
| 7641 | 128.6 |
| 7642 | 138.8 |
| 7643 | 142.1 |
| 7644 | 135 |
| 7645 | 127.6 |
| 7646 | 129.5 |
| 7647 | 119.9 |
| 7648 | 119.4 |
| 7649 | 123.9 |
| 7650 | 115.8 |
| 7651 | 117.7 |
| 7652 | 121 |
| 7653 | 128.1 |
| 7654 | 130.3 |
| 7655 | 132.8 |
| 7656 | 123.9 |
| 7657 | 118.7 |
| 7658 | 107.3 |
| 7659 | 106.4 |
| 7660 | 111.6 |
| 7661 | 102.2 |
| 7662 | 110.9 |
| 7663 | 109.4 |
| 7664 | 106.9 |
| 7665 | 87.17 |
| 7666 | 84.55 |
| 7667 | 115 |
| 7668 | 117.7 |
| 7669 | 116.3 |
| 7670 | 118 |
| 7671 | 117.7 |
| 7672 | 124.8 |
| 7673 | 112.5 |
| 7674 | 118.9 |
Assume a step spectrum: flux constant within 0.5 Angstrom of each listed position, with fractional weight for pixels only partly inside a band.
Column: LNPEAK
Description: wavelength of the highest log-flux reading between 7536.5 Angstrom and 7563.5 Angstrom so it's 7563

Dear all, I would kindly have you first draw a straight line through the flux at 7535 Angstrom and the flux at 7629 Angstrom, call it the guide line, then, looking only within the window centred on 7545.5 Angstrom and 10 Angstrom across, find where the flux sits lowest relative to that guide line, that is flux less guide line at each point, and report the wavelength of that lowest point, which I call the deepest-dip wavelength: 7546 Angstrom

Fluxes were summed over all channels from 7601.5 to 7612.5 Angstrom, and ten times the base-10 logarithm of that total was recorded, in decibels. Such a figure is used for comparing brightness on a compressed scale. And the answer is 31.1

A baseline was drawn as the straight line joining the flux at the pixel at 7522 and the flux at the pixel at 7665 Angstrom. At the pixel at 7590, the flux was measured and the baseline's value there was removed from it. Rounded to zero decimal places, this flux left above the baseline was 33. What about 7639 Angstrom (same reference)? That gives 23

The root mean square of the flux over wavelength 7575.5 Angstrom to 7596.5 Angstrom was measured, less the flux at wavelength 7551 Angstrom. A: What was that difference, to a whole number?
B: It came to -11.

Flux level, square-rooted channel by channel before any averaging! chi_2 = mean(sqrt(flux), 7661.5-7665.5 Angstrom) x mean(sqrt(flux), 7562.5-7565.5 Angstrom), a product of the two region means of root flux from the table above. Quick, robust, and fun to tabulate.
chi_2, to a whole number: 115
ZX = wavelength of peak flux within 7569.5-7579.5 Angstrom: 7571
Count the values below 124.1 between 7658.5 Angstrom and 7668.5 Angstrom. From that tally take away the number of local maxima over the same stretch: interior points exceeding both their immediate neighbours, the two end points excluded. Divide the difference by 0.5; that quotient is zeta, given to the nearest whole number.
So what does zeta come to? 16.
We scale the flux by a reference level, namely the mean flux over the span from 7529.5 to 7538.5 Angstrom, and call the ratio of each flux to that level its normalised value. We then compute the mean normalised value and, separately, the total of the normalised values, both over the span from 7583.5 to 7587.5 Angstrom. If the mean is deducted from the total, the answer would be 2.77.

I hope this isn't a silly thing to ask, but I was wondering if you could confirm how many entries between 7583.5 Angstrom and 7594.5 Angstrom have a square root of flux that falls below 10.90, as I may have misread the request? 6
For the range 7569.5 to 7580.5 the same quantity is 2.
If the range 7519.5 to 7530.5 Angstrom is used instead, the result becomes 1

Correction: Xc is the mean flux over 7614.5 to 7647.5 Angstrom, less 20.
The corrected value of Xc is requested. 105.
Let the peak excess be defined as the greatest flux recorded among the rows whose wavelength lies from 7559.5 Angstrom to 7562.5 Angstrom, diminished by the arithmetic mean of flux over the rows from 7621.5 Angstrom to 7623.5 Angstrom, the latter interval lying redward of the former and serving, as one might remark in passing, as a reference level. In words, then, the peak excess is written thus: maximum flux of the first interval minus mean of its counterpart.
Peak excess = 15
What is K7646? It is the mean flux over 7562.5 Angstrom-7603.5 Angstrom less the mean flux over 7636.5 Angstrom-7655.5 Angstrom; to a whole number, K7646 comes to -5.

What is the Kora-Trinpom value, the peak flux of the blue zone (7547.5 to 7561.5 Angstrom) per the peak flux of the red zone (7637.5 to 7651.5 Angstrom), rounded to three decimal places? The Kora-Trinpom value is 0.939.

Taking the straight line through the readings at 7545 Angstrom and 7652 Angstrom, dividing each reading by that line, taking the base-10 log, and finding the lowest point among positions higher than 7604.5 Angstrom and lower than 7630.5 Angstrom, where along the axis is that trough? 7612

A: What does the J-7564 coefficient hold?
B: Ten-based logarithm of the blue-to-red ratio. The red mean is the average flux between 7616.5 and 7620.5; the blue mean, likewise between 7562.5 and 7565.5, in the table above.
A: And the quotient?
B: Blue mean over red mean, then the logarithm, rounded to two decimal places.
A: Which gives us 0.06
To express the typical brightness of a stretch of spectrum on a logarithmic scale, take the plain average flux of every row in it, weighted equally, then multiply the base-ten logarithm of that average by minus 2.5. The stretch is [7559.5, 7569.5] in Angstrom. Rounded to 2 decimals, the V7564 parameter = -5.27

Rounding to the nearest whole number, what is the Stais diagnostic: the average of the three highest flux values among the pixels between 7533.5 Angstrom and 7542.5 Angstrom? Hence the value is 130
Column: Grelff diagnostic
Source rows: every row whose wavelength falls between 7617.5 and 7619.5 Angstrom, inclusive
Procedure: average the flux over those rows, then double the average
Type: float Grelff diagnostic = 209.2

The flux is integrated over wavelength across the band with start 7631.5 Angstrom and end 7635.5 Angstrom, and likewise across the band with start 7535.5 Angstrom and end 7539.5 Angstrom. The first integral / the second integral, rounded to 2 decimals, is 1.03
